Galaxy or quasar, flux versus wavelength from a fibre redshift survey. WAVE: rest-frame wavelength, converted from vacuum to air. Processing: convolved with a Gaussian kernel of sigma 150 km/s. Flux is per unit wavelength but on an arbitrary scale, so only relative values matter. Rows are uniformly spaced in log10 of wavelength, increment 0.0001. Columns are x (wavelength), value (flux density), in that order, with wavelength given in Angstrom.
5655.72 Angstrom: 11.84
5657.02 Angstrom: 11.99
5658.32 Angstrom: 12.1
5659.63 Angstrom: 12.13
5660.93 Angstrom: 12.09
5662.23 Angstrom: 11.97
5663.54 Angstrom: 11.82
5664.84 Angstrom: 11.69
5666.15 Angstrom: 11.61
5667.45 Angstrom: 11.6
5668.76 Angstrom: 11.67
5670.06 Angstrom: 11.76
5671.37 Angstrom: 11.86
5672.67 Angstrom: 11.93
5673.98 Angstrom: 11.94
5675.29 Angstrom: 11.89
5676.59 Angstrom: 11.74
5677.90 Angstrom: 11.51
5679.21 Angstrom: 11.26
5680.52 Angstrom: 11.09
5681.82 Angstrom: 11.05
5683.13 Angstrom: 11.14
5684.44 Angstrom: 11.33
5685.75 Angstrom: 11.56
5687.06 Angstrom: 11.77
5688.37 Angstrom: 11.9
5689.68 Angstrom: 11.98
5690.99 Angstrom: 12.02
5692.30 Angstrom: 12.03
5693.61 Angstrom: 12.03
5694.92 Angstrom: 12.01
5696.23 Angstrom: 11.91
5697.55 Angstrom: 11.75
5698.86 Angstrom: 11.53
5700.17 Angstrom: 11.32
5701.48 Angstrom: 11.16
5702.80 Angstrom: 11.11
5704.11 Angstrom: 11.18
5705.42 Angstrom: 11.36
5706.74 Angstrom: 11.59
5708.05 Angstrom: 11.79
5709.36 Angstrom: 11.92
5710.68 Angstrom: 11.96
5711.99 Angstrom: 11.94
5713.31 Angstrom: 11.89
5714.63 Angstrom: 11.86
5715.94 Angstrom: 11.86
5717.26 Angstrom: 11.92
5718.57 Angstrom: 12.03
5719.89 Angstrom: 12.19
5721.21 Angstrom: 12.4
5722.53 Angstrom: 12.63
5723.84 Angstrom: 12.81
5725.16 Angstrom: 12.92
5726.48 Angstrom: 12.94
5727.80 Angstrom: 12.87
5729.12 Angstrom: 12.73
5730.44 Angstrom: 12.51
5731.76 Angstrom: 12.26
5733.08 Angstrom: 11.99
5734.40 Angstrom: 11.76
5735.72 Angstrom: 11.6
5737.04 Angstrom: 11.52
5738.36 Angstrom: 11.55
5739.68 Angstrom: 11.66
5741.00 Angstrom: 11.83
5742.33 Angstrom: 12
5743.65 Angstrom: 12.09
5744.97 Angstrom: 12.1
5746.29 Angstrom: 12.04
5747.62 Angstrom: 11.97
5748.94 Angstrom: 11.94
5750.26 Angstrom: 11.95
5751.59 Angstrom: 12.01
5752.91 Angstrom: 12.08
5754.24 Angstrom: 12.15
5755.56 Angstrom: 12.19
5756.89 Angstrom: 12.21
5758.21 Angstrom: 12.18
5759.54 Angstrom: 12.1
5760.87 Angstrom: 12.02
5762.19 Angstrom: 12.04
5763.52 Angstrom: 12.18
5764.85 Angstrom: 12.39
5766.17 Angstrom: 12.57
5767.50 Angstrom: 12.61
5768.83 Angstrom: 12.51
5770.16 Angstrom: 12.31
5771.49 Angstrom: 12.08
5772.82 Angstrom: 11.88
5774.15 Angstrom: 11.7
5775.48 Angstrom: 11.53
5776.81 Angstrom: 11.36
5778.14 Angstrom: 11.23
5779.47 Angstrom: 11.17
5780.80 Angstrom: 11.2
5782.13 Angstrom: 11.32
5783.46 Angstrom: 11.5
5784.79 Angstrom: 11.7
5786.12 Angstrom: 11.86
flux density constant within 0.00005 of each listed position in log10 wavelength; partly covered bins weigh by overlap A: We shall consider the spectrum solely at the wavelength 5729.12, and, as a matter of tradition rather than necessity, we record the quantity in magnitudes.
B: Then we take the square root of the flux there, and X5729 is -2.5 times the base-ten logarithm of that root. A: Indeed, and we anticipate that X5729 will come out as -1.38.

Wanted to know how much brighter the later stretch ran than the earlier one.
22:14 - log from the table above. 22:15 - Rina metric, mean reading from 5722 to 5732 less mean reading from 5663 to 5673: 1.0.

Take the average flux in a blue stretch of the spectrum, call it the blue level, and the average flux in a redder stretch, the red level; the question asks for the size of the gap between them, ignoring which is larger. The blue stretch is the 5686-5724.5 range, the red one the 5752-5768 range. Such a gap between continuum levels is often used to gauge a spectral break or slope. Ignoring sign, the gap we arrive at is 0.4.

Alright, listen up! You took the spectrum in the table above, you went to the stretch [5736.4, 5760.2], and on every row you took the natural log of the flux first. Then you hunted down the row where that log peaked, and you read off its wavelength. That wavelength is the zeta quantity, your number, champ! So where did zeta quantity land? 5756.89 Angstrom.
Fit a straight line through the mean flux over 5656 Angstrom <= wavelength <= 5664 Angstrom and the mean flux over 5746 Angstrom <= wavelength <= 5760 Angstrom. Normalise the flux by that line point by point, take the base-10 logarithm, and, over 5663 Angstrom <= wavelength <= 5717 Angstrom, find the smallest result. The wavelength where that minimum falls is 5681.82 Angstrom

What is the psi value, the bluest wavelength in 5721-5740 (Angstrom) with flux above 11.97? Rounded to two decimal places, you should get 5721.21 Angstrom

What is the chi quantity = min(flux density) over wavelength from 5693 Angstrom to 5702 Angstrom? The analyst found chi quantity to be 11.16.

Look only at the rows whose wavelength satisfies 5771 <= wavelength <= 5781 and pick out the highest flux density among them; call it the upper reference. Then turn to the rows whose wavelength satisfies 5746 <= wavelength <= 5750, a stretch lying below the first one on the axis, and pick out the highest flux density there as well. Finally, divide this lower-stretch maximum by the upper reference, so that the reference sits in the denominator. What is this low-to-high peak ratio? 1.00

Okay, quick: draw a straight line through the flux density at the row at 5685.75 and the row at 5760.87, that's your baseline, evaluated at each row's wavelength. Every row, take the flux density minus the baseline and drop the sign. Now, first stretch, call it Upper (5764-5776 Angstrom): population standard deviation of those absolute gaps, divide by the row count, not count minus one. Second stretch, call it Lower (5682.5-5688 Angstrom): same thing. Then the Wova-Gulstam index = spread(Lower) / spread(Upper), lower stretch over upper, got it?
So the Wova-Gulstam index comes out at 0.8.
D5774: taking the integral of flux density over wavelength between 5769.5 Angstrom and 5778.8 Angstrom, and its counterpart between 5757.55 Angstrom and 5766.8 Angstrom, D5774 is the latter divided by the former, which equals 1.0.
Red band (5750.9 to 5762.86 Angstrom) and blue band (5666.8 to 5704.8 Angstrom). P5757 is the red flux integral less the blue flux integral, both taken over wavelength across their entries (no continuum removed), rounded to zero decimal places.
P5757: -297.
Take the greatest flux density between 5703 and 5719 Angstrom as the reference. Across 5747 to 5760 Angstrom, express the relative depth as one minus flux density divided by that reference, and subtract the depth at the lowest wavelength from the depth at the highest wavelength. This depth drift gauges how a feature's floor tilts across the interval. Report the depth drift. -0.011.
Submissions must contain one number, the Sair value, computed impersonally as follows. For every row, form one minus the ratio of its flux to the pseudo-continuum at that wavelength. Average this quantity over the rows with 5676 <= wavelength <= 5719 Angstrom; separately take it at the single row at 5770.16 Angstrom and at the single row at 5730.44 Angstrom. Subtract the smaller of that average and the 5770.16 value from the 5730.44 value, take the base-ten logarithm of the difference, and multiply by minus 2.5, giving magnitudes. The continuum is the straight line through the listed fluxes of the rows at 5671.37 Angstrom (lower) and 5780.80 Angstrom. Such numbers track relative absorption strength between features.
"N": 5.7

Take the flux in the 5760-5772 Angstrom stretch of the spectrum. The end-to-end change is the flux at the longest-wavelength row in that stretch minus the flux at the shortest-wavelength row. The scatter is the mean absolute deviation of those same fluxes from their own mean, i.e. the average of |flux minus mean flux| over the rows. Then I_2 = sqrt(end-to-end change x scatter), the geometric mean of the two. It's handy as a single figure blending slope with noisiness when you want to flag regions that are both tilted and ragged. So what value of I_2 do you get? 0.11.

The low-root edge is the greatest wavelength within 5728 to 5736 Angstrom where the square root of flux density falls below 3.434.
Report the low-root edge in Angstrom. 5735.72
